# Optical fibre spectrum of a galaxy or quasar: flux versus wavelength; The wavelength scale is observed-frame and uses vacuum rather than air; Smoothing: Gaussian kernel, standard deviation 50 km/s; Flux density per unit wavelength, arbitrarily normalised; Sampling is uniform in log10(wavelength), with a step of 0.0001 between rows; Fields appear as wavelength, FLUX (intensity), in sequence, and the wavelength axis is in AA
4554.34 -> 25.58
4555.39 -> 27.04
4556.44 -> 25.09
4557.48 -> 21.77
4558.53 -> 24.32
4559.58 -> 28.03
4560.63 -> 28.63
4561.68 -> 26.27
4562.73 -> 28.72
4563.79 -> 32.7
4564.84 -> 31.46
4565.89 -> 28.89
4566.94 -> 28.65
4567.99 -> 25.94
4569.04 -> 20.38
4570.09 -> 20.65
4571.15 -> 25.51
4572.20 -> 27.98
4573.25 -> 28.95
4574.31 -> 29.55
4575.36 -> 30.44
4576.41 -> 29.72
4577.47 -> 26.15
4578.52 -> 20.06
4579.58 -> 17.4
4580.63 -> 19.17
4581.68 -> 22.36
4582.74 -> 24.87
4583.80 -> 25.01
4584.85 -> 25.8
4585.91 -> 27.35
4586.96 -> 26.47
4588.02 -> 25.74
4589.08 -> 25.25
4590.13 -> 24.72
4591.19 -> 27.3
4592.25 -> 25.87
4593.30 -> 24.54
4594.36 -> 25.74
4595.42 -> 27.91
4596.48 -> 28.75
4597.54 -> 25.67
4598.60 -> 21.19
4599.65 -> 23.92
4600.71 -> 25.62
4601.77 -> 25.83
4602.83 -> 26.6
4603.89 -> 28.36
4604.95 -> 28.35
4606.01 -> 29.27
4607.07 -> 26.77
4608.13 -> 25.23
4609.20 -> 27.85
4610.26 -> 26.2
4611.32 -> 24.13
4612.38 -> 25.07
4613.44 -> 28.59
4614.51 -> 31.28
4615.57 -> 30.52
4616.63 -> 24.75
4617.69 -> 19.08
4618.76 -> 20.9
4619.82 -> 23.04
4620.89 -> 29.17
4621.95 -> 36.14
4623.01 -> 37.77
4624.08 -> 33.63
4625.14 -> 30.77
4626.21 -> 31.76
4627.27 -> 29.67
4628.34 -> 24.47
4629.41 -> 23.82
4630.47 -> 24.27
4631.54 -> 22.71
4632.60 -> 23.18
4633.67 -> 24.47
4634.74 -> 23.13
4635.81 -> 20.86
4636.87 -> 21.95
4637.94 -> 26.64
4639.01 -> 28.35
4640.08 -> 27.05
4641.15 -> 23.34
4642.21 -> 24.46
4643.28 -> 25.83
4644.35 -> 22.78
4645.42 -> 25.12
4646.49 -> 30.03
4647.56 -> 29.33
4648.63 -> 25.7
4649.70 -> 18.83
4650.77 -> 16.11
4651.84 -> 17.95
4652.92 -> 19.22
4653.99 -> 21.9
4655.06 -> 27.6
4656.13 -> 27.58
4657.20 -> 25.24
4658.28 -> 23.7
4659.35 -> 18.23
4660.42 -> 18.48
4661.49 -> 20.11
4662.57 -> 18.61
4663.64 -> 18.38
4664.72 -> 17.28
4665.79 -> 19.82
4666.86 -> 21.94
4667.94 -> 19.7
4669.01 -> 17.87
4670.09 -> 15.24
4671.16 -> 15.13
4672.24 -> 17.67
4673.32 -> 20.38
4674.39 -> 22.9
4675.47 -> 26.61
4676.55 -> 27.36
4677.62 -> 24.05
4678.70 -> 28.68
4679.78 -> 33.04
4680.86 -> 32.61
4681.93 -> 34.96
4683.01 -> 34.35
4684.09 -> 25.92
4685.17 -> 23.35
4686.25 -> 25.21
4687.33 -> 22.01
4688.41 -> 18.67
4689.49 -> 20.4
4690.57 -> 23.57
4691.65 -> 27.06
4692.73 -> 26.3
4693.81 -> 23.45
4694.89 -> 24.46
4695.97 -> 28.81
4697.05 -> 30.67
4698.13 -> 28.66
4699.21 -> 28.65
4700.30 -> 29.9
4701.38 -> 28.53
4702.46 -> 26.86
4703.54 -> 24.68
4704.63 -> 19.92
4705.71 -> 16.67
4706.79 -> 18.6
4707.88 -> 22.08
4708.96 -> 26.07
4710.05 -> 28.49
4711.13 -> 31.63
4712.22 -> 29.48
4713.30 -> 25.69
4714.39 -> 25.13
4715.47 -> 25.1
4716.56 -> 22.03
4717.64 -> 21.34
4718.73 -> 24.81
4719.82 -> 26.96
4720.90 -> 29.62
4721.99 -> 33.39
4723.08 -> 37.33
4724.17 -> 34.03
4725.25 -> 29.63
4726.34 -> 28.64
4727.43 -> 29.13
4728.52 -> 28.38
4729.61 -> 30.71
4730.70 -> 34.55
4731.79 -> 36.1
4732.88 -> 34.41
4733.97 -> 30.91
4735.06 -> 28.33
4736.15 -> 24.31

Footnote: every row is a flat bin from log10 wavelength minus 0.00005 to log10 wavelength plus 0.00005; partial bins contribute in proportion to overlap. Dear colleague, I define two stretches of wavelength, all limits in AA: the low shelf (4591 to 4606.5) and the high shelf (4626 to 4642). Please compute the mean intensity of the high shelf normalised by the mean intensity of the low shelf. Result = 0.95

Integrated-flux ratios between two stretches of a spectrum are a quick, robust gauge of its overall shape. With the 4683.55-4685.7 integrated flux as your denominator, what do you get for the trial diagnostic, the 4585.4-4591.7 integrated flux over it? 3.1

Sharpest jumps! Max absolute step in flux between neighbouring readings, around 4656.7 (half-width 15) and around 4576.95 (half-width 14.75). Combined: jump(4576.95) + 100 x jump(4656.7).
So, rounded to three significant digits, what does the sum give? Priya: 693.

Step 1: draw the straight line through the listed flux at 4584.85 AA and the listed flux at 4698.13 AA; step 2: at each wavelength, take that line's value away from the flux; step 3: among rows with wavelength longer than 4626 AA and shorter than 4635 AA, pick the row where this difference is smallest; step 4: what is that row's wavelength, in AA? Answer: 4631.54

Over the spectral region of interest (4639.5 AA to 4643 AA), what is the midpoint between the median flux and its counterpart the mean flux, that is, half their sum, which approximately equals 25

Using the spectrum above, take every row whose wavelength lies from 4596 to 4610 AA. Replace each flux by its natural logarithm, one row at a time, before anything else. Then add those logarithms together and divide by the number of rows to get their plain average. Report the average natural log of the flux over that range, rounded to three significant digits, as 3.27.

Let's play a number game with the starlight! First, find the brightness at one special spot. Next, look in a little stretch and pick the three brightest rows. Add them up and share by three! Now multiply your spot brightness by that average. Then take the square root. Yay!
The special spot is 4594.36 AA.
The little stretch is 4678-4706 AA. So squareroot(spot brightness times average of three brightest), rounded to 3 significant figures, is 29.6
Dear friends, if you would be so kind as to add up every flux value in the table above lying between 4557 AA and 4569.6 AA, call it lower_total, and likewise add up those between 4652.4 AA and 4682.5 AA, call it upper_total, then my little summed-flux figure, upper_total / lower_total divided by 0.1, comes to 19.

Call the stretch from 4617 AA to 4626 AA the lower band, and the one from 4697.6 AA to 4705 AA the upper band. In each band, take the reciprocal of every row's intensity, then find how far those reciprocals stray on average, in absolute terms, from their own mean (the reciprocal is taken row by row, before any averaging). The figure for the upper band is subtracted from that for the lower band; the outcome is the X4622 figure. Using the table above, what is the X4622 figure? 0.0041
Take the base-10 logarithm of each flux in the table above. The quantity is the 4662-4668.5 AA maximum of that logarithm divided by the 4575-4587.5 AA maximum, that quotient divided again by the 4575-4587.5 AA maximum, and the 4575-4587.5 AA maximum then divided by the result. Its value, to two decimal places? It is 2.43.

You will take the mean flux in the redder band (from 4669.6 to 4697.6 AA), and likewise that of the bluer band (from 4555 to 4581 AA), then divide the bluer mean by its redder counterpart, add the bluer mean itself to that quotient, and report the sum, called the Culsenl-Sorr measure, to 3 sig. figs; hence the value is 27.2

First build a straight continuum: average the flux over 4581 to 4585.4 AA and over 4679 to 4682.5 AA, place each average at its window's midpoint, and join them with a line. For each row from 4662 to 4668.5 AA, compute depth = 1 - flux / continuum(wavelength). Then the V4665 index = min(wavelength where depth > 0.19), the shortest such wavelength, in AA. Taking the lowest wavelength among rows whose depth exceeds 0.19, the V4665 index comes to 4662.57 AA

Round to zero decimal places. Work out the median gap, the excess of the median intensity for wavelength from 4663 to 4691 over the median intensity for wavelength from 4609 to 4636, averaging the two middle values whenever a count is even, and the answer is -2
